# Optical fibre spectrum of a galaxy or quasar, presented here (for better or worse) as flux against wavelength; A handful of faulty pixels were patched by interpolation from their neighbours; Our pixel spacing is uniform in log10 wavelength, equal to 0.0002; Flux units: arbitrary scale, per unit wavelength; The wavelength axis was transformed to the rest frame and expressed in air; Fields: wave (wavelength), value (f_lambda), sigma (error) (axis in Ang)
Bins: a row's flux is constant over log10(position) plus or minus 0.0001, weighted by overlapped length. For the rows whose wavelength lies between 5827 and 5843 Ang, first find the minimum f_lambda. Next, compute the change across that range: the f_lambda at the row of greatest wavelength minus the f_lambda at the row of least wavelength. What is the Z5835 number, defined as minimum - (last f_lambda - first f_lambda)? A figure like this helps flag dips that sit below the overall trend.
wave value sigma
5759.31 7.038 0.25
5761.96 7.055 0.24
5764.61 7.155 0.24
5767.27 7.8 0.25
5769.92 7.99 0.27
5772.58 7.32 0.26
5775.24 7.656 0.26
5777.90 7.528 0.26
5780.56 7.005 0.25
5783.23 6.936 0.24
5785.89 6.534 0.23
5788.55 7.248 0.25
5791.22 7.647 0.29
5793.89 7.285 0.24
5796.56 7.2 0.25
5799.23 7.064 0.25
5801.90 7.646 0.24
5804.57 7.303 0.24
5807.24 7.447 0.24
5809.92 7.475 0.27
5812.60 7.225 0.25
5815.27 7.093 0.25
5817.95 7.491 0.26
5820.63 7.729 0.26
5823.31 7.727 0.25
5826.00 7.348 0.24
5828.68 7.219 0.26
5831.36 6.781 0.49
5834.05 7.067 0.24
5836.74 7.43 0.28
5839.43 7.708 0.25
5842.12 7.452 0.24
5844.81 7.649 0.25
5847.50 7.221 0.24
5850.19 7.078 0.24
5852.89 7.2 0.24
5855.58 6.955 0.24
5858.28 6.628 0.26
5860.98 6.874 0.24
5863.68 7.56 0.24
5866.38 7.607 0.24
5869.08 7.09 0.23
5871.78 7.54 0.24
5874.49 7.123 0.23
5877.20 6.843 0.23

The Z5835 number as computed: 6.5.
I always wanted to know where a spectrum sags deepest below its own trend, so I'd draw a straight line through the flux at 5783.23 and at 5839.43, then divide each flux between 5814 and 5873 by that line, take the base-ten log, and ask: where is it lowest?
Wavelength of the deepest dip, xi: 5858.28 Ang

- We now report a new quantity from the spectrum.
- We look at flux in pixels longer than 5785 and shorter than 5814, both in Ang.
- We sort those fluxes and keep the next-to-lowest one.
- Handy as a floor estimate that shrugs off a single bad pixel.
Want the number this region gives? 7.064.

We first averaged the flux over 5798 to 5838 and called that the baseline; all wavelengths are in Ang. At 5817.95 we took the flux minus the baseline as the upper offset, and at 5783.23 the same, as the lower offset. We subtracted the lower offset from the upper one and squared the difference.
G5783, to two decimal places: 0.31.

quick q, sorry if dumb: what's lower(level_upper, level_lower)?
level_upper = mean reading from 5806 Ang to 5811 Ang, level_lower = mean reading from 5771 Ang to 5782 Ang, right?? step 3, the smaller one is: 7.38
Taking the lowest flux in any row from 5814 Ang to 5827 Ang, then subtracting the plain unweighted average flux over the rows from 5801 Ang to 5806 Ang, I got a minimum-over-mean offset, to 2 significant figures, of -0.38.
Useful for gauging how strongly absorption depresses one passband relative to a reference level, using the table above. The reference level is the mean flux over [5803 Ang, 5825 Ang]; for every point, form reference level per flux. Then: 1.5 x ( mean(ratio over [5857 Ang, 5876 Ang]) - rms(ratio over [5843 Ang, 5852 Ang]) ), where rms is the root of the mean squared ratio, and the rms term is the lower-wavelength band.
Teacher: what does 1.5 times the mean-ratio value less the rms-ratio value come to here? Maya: 0.025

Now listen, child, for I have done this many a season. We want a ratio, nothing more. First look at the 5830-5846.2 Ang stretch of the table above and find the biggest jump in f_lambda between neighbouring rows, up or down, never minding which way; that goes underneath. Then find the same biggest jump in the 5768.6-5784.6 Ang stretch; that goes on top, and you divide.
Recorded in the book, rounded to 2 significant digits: 1.8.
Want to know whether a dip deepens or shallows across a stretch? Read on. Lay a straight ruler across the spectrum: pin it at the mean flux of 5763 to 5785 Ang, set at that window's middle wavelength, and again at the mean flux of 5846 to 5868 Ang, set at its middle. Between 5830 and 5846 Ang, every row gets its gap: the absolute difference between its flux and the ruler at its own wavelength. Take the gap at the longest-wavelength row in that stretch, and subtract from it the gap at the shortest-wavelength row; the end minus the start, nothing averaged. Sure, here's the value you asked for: 0.02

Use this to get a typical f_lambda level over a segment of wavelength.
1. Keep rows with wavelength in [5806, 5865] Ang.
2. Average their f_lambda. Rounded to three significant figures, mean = 7.29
